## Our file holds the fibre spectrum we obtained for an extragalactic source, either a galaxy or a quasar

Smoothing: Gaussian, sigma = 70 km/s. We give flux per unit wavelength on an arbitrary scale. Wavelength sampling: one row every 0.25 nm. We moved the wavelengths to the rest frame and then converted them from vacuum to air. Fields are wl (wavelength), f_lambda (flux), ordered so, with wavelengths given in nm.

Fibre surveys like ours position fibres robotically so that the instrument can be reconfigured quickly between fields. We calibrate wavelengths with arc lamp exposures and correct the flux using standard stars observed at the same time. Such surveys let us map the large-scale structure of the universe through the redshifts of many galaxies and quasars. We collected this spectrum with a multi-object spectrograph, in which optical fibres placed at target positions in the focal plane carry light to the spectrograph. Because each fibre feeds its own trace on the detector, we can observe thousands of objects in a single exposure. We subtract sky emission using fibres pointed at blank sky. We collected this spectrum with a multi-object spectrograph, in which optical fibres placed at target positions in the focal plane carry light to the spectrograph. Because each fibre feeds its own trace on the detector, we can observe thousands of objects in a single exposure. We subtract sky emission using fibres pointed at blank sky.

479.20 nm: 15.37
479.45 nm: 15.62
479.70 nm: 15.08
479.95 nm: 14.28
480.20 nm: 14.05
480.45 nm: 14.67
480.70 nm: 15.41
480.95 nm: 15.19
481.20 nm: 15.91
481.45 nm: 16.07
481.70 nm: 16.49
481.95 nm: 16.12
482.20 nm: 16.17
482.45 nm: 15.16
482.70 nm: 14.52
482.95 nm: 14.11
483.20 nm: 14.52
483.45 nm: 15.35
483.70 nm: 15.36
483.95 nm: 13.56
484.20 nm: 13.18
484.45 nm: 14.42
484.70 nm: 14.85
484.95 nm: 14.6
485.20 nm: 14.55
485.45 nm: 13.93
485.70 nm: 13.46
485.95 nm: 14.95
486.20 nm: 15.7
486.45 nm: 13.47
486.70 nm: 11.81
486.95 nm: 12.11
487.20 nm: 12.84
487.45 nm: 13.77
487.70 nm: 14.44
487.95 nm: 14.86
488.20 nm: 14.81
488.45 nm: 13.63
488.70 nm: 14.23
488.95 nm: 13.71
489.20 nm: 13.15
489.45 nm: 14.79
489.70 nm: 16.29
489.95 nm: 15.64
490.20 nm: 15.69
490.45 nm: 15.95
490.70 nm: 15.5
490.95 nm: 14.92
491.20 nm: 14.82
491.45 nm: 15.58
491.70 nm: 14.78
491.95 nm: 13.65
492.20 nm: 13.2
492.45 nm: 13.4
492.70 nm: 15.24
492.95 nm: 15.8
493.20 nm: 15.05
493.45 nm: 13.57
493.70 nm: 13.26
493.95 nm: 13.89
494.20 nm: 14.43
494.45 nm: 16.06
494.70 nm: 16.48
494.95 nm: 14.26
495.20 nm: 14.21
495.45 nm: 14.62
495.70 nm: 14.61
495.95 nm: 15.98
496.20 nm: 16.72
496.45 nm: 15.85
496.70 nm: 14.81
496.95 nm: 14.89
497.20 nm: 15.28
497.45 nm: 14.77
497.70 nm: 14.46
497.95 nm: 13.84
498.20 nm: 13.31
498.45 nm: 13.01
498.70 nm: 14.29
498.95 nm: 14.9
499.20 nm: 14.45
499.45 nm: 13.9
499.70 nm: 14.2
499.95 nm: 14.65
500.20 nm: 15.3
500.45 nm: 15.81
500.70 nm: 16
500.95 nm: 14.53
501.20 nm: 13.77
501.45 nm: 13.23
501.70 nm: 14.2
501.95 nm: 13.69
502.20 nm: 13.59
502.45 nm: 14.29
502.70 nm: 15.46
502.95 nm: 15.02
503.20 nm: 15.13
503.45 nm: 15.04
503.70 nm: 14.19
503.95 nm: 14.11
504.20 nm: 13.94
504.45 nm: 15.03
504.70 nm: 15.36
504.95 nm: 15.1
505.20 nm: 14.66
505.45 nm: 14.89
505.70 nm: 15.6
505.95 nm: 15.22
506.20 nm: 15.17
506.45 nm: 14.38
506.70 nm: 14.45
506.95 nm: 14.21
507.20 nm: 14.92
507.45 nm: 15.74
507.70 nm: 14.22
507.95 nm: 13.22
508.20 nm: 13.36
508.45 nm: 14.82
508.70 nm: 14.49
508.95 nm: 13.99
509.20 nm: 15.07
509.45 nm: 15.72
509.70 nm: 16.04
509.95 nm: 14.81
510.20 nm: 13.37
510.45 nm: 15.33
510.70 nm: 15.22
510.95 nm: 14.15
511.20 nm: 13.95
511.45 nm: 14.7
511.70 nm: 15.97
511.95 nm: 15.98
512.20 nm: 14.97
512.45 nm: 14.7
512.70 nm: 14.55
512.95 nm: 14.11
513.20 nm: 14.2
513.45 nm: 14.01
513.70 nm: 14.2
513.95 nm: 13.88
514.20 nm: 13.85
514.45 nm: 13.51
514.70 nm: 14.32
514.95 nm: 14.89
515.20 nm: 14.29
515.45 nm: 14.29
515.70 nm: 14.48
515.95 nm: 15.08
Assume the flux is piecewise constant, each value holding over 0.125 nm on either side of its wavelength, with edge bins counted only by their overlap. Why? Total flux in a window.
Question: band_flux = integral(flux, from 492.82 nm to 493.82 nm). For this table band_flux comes 14.4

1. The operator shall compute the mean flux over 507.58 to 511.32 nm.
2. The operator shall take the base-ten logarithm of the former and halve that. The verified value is 0.581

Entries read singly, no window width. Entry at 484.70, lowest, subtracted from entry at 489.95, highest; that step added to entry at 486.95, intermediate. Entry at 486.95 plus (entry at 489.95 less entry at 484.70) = 12.9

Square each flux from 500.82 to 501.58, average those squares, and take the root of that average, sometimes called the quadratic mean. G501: 13.9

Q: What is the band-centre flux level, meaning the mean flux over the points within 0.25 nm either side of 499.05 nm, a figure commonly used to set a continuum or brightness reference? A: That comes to 14.7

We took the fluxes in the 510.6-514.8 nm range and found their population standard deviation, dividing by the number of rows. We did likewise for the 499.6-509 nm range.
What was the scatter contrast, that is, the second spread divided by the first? 1.04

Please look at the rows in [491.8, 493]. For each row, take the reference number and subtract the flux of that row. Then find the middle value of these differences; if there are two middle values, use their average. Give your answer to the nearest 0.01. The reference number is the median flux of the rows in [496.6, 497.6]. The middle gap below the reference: 1.20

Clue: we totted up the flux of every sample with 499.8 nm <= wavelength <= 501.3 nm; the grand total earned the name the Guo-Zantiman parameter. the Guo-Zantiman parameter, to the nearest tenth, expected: 90.1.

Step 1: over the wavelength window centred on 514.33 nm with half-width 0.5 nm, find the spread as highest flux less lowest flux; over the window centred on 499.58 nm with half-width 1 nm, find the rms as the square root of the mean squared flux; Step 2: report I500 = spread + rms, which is 15.5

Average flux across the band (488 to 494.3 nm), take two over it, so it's 0.137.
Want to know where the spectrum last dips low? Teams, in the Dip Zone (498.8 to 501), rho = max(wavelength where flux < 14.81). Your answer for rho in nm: 500.95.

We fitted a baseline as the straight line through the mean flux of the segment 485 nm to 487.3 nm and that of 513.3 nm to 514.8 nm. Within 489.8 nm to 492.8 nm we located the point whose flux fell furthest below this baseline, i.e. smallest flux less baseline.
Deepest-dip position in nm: 492.20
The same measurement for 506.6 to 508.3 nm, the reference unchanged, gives 507.95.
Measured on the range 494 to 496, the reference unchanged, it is 495.20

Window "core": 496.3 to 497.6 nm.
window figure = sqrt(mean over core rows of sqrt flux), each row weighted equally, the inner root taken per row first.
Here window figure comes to 1.97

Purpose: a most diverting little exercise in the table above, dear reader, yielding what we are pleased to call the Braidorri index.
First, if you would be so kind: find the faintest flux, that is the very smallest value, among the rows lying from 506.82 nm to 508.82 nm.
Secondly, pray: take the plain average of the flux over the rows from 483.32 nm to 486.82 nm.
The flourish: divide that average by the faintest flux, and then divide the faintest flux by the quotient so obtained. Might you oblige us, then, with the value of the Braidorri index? 12.3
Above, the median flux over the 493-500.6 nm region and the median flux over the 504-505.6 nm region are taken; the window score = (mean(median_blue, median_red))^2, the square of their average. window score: 219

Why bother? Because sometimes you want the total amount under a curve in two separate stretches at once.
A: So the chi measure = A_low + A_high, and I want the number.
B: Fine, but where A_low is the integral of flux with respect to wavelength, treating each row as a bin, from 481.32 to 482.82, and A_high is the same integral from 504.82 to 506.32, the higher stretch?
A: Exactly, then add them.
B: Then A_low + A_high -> 46.3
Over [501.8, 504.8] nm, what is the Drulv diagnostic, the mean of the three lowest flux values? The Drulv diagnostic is 13.7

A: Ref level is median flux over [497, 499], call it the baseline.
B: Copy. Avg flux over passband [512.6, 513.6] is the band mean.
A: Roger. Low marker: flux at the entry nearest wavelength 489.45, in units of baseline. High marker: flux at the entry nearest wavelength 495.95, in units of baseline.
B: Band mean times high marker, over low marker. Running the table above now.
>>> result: 15.4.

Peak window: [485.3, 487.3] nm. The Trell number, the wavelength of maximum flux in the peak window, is 486.20 nm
